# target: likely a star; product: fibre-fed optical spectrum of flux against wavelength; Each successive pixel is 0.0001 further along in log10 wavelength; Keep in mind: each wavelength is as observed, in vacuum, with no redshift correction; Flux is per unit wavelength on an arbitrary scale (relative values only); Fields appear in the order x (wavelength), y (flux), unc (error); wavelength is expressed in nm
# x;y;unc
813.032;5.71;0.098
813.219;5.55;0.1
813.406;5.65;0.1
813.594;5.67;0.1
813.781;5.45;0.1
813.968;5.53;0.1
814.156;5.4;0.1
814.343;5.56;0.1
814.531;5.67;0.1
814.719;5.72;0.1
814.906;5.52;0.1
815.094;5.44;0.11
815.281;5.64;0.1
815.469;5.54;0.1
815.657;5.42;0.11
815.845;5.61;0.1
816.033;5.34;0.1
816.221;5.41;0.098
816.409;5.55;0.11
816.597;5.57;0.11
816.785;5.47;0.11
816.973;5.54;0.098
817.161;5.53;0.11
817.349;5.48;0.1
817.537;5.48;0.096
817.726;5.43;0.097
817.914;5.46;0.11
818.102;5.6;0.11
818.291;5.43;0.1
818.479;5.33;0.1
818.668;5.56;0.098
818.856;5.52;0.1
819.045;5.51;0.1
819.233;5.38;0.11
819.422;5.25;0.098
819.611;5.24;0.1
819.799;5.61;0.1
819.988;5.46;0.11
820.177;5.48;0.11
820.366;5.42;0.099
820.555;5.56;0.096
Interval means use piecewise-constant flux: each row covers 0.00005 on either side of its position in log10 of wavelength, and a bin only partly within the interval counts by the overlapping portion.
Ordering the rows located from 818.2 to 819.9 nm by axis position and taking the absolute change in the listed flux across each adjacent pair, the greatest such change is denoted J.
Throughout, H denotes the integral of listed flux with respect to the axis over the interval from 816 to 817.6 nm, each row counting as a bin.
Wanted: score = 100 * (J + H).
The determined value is 916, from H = 8.79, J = 0.37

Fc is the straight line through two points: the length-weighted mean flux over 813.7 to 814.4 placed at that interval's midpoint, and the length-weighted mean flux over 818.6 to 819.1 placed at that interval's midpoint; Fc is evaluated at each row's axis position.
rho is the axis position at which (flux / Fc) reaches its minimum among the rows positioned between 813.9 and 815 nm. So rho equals 814.156 nm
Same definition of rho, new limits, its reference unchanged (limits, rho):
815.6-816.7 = 816.033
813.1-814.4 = 814.156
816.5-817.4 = 816.785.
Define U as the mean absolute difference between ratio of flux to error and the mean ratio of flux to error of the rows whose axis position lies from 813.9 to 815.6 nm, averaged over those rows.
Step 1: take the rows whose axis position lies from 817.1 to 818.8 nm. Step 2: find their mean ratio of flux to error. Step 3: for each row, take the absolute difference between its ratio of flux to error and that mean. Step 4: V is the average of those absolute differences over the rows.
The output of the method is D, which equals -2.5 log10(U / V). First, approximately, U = 1.5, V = 2.35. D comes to 0.5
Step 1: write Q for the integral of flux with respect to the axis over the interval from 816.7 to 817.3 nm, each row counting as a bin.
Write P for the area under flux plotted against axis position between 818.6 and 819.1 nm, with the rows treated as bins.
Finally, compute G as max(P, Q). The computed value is 3.309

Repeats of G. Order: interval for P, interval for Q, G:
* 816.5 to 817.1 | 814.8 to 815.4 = 3.327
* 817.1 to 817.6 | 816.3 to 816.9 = 3.317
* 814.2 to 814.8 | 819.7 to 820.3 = 3.374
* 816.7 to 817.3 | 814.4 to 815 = 3.377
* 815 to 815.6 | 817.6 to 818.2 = 3.320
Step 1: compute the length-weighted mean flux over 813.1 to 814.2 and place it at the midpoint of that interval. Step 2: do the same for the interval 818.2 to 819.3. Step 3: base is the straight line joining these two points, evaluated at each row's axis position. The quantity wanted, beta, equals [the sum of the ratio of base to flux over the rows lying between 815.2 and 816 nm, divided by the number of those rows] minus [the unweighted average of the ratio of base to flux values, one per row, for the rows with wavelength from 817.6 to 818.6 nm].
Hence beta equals -0.010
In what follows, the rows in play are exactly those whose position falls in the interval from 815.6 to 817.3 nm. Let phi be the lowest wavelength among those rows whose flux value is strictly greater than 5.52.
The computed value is 815.845 nm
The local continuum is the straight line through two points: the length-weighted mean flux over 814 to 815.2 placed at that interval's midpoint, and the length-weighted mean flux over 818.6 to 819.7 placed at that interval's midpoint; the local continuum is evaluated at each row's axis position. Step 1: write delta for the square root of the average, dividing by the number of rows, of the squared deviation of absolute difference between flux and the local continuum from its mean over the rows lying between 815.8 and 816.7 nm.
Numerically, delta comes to 0.037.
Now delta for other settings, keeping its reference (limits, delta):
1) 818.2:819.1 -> 0.044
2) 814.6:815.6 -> 0.058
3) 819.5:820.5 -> 0.061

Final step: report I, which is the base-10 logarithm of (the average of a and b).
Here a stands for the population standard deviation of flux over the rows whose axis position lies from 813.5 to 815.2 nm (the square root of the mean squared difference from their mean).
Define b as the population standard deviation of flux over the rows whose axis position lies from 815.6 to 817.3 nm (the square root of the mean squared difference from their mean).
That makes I -1.021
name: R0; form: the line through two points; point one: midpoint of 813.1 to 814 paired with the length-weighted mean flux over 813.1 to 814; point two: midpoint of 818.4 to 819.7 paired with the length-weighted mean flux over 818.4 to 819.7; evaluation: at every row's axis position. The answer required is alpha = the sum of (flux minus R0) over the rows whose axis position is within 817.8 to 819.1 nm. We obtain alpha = 0.49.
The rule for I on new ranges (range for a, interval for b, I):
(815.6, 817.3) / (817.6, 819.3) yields -1.083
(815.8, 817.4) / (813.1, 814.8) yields -1.042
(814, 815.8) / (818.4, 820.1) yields -0.931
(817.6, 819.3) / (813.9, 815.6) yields -1.046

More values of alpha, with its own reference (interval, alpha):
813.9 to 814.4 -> -0.19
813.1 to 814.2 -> -0.20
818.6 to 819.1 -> 0.38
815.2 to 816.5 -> -0.02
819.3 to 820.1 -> 0.05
